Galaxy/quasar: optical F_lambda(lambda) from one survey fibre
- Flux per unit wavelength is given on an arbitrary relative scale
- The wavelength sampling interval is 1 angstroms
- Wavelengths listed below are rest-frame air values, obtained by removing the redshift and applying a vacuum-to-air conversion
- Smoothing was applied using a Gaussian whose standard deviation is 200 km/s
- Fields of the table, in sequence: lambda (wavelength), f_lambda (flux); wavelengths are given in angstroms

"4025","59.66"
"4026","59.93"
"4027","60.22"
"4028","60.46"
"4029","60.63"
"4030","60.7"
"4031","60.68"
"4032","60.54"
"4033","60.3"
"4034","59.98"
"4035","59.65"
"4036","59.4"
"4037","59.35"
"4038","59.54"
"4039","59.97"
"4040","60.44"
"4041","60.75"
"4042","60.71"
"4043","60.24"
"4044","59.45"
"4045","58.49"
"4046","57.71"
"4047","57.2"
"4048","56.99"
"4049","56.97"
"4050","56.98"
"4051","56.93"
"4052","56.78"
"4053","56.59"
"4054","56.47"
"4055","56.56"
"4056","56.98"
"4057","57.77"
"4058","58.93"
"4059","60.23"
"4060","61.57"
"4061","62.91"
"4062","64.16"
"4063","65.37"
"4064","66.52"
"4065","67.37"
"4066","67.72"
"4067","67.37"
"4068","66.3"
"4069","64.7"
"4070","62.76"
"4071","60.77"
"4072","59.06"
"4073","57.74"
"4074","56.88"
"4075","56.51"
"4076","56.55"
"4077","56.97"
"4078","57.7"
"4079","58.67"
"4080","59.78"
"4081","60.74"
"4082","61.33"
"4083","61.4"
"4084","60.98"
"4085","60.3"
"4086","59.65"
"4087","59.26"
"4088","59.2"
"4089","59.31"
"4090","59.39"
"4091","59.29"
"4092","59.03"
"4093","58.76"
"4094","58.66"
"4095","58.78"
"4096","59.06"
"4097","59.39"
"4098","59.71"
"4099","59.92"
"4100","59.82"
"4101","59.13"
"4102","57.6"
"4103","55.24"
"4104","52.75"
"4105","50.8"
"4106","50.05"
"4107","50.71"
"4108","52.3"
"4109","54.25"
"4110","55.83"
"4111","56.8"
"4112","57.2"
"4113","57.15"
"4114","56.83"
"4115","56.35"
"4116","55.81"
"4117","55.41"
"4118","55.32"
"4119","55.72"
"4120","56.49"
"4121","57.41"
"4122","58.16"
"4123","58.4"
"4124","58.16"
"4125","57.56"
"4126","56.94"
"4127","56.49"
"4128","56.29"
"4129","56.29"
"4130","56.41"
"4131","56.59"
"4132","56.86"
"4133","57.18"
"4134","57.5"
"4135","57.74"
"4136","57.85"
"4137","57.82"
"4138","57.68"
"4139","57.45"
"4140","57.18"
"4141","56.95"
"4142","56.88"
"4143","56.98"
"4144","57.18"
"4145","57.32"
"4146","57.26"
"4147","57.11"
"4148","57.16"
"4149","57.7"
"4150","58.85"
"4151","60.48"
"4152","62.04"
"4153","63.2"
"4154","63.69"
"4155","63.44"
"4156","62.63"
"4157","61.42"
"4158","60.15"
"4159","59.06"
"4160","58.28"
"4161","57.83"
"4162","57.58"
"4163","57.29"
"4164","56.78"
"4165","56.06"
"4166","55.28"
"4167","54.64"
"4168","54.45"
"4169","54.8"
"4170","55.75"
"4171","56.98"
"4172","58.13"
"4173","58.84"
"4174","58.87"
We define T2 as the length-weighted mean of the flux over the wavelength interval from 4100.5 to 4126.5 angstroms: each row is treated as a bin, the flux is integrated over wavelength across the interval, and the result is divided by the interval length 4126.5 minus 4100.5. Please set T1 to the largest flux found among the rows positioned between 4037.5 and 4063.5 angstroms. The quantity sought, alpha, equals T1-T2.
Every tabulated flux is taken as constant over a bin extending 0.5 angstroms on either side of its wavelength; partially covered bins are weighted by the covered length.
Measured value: 10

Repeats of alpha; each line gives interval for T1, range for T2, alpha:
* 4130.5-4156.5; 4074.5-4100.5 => 4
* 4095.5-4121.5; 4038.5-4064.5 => 1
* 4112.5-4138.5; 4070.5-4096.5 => -1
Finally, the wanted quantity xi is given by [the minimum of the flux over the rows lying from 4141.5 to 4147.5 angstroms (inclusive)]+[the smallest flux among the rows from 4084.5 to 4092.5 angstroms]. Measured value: 116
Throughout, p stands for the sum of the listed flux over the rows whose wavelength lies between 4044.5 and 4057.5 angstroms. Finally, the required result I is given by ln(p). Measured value 6.61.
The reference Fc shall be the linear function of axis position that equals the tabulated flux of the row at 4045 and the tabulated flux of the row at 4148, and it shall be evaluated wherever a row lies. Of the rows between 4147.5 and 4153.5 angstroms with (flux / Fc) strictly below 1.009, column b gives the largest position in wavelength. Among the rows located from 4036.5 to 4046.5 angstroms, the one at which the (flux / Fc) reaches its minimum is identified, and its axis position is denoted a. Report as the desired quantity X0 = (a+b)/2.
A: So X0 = 4097.0 angstroms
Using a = 4046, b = 4148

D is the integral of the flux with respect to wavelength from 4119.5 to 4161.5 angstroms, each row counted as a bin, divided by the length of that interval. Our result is 58.3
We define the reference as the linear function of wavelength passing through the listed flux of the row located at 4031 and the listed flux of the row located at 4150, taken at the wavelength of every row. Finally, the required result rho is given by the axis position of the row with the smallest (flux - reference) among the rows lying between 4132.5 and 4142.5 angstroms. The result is 4142 angstroms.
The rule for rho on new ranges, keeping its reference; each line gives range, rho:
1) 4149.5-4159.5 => 4150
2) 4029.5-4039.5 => 4037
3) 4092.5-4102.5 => 4102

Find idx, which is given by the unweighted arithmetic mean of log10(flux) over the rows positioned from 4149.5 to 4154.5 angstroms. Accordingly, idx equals 1.79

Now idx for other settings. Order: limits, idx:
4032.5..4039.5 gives 1.78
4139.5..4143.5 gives 1.76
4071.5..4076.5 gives 1.76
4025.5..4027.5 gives 1.78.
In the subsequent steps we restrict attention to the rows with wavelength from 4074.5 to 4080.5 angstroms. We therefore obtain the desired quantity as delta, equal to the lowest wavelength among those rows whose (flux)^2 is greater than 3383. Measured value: 4079 angstroms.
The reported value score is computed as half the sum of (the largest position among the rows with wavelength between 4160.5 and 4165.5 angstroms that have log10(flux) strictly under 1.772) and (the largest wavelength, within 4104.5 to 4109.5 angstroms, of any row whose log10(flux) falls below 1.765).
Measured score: 4137.0 angstroms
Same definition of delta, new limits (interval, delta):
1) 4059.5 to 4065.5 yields 4060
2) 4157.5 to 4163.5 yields 4158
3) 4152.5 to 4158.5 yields 4153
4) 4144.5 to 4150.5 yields 4150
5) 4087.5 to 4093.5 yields 4088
